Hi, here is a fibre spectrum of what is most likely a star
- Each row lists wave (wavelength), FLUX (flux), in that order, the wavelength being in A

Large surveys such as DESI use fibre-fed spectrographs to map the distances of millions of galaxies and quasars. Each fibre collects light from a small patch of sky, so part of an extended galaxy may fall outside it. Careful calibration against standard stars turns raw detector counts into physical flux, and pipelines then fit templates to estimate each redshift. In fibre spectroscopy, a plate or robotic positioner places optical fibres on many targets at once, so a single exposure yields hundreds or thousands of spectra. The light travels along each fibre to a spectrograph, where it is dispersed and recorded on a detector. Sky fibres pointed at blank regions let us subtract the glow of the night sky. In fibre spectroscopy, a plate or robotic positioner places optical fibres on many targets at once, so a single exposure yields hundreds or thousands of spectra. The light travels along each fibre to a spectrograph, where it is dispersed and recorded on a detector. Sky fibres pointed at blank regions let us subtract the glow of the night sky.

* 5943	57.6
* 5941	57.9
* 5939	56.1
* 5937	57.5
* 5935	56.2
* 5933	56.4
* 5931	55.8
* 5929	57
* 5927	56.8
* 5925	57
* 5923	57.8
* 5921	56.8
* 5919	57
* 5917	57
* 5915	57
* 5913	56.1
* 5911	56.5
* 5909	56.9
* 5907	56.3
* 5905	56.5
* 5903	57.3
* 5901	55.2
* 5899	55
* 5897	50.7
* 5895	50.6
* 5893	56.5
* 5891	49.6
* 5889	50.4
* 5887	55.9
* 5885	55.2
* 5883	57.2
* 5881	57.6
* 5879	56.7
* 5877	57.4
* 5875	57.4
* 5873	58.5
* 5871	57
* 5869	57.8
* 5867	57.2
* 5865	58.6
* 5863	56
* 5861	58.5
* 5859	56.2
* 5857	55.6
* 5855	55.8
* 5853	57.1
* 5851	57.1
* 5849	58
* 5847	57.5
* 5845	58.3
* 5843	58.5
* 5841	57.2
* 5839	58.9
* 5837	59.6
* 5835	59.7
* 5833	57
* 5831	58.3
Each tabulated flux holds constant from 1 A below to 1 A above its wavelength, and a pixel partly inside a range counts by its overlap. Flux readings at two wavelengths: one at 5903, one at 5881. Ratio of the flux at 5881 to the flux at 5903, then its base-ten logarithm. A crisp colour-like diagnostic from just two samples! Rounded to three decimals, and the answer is 0.002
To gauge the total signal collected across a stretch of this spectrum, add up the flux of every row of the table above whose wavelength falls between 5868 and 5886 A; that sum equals 515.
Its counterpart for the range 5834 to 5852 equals 525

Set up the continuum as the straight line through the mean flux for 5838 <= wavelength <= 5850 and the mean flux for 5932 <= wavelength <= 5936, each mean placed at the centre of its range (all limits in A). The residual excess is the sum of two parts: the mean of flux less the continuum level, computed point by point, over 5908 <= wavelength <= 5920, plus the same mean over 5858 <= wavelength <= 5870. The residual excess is -0.2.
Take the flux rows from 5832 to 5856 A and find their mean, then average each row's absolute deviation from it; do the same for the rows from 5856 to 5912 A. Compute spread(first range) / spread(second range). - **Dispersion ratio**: 0.5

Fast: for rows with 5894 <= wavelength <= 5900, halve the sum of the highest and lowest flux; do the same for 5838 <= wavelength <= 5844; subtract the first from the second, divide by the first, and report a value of 0.099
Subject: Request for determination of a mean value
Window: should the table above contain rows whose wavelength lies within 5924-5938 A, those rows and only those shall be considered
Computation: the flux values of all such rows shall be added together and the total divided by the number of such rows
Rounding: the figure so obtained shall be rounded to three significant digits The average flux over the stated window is 56.7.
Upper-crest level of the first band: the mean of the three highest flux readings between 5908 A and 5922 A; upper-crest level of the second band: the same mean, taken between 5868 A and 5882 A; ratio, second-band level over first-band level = 1.02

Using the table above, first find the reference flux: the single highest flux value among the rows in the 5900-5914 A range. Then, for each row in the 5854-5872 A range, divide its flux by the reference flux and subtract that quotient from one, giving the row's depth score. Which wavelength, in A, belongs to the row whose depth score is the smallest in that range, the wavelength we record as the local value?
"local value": 5865 A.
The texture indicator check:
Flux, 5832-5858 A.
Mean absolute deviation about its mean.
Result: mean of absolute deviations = 1.0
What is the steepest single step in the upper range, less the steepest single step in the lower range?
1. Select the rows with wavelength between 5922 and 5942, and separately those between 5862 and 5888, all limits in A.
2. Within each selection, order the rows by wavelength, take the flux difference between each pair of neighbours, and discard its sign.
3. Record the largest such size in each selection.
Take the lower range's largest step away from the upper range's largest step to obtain -1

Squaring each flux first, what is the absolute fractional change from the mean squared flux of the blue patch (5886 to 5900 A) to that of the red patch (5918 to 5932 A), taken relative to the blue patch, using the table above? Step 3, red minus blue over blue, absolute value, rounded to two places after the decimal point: 0.16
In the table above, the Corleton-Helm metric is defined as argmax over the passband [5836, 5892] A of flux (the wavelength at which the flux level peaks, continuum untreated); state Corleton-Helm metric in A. 5837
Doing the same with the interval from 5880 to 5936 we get 5923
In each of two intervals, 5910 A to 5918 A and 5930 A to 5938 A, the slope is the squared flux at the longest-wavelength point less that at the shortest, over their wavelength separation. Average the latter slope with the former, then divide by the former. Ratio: 2.2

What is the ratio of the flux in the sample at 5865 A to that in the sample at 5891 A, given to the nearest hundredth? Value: 1.18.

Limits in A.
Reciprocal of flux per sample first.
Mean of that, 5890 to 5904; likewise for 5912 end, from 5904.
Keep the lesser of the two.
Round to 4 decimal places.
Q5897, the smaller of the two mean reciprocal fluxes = 0.0177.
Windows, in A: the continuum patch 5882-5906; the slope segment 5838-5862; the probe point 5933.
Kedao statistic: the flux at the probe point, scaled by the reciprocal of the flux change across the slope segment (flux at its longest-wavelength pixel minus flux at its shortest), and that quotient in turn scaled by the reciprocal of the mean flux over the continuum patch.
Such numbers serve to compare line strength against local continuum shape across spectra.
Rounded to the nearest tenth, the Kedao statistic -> -2.6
